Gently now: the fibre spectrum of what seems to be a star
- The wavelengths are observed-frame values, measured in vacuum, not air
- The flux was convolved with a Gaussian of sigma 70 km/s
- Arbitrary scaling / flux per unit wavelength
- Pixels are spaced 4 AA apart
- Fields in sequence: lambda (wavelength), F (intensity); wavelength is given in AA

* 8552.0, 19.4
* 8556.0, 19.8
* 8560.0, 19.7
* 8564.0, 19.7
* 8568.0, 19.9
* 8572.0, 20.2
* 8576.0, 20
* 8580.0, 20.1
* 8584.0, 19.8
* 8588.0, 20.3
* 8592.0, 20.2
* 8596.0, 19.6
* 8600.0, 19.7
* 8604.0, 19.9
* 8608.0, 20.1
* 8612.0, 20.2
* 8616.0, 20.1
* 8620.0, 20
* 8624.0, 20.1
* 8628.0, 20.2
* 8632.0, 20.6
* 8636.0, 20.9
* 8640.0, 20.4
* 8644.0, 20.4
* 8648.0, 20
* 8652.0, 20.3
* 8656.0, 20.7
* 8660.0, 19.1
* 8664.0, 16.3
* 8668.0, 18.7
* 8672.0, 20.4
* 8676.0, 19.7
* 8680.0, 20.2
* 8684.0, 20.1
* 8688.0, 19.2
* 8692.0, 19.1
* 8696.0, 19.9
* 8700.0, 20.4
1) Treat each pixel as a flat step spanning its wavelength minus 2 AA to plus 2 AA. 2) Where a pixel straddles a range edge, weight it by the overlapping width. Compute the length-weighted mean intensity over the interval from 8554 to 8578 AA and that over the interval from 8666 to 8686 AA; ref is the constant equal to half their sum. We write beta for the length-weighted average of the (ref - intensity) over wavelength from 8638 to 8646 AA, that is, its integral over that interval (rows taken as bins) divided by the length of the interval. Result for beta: -0.5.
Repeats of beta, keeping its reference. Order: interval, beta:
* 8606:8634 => -0.3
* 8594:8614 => 0.0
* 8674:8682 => -0.1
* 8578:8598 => -0.1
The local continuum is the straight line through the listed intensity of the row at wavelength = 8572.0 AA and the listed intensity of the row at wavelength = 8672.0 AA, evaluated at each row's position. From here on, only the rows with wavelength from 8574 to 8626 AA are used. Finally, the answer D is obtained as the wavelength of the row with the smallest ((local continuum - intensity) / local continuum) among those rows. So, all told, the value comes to 8588.0 AA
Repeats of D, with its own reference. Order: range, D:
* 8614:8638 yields 8636.0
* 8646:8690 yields 8656.0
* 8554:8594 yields 8588.0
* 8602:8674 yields 8636.0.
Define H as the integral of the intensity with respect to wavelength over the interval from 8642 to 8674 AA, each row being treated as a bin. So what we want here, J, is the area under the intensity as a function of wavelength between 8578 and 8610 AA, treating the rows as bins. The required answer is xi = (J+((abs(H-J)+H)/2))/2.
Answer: 479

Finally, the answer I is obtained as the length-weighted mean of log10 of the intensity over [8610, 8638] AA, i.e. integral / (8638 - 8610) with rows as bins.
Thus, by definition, 1.31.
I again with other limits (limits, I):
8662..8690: 1.28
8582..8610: 1.30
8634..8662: 1.31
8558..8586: 1.30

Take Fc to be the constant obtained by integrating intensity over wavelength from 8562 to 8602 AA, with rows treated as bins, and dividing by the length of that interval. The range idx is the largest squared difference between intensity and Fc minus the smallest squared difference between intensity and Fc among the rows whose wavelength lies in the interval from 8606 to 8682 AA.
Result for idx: 13.3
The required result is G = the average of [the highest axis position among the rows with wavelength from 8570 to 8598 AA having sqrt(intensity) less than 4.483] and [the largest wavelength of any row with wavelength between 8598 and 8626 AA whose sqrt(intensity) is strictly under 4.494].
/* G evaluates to 8610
